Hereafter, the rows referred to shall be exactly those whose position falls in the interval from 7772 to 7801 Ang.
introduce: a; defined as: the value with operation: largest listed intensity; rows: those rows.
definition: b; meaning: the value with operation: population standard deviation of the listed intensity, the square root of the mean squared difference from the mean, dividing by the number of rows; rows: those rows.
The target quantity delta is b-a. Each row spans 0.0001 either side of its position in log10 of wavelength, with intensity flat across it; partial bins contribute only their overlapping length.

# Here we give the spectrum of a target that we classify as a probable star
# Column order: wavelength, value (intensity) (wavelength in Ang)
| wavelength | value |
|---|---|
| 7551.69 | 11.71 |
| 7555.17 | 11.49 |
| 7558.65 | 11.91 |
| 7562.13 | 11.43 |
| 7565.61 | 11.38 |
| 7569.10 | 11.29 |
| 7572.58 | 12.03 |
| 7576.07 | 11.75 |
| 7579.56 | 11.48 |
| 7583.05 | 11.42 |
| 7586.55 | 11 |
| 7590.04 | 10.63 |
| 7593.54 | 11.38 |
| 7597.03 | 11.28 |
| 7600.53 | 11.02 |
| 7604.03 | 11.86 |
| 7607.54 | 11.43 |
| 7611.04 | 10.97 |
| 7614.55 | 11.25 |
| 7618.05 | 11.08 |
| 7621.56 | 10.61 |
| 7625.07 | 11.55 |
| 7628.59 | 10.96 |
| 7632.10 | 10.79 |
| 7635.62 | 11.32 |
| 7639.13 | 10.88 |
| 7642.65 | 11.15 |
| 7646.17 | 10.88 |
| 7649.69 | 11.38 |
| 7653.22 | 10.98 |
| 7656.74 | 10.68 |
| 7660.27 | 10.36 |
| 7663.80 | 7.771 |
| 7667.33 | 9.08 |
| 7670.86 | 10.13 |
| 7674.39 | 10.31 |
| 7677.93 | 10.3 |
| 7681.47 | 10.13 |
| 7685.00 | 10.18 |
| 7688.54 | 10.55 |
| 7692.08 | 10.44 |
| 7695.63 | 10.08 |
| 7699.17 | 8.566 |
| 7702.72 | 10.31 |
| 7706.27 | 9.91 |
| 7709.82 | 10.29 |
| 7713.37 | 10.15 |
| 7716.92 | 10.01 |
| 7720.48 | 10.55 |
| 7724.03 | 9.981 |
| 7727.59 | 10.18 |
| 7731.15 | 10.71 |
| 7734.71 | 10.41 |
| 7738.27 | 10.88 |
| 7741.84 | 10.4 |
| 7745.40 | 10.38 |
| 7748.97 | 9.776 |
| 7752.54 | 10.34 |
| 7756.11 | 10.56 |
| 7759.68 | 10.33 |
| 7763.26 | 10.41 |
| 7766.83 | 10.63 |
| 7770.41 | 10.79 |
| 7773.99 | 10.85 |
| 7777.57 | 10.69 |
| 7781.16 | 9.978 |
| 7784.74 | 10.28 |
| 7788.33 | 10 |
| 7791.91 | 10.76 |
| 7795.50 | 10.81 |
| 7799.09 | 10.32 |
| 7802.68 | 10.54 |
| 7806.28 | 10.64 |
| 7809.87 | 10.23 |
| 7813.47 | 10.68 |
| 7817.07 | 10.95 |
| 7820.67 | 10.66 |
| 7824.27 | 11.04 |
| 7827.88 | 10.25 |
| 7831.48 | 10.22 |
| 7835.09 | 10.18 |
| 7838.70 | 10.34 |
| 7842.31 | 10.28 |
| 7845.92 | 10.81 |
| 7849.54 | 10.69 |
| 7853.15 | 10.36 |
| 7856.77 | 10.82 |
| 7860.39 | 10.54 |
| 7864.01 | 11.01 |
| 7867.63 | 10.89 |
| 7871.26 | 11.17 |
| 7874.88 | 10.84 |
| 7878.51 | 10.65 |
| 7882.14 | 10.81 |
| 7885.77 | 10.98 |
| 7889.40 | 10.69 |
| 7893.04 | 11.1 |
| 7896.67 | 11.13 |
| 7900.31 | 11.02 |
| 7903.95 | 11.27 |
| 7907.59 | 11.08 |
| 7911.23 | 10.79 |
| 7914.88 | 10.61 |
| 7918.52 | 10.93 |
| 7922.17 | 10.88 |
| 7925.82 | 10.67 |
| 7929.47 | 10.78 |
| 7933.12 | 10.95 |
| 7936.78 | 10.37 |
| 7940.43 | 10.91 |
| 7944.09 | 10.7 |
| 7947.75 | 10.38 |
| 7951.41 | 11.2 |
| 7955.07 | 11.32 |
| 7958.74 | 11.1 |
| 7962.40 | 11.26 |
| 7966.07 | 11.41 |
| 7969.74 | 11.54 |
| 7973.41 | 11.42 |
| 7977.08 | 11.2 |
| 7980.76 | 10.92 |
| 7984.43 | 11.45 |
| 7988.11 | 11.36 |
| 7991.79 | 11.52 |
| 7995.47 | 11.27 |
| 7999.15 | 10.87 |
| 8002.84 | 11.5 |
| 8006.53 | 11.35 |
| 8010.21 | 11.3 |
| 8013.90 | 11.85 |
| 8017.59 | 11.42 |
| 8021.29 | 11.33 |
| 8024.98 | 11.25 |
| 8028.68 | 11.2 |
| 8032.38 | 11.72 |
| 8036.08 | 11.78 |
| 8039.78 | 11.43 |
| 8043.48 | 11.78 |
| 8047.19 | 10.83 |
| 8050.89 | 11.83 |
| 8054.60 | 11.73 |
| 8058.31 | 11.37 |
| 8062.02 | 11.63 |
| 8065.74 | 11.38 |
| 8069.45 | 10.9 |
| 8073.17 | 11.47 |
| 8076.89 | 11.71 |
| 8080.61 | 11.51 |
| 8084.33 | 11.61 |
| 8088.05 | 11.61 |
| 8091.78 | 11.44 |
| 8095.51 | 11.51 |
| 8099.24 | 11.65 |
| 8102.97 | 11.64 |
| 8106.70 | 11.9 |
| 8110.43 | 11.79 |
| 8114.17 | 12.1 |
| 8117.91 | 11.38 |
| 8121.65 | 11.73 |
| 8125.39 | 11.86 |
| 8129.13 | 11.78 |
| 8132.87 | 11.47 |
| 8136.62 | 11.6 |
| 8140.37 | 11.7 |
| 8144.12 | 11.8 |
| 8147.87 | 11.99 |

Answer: -10.5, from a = 10.85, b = 0.34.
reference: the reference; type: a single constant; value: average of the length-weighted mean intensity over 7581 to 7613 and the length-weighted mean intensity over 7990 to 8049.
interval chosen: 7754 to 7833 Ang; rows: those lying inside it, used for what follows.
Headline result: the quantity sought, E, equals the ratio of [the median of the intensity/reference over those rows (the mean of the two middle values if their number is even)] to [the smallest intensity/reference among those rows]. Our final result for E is 1.06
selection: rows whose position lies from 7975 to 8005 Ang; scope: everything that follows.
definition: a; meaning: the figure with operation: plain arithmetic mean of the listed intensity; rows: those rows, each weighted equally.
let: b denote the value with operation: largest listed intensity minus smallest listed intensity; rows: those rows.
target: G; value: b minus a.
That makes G -10.6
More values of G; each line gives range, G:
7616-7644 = -10.1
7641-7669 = -6.7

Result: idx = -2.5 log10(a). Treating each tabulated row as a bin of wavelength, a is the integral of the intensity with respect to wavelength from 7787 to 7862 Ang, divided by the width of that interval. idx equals -2.56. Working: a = 10.5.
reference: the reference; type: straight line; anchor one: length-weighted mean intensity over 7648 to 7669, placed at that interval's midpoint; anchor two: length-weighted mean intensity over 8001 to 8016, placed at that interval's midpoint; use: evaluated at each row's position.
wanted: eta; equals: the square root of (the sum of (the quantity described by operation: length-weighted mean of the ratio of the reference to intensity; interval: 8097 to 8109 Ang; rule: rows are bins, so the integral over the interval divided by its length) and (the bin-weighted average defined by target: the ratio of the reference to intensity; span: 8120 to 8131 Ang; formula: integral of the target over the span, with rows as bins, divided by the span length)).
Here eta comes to 1.43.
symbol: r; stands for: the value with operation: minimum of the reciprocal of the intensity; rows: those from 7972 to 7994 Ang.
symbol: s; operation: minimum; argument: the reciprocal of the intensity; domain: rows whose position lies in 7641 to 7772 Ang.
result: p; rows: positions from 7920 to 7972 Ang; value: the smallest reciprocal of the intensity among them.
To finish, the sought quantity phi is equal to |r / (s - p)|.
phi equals 71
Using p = 0.087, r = 0.0868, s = 0.088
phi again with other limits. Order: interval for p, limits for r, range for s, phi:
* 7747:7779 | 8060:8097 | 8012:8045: 11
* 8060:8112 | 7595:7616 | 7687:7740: 11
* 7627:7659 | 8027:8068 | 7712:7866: 31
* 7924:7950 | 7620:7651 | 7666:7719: 25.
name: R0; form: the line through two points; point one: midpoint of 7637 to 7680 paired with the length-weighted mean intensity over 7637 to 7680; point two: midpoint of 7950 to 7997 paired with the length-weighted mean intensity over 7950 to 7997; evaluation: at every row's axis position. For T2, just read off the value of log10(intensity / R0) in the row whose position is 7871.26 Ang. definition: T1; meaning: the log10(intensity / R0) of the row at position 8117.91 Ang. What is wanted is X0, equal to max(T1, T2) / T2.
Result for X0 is 1.0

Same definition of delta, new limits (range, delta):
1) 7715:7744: -10.6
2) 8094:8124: -11.9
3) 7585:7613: -11.5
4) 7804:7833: -10.7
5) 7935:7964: -11.0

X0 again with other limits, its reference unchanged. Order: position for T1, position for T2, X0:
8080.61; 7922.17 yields 0.5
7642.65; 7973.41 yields 8.1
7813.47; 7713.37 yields 0.4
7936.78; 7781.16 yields 1.0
